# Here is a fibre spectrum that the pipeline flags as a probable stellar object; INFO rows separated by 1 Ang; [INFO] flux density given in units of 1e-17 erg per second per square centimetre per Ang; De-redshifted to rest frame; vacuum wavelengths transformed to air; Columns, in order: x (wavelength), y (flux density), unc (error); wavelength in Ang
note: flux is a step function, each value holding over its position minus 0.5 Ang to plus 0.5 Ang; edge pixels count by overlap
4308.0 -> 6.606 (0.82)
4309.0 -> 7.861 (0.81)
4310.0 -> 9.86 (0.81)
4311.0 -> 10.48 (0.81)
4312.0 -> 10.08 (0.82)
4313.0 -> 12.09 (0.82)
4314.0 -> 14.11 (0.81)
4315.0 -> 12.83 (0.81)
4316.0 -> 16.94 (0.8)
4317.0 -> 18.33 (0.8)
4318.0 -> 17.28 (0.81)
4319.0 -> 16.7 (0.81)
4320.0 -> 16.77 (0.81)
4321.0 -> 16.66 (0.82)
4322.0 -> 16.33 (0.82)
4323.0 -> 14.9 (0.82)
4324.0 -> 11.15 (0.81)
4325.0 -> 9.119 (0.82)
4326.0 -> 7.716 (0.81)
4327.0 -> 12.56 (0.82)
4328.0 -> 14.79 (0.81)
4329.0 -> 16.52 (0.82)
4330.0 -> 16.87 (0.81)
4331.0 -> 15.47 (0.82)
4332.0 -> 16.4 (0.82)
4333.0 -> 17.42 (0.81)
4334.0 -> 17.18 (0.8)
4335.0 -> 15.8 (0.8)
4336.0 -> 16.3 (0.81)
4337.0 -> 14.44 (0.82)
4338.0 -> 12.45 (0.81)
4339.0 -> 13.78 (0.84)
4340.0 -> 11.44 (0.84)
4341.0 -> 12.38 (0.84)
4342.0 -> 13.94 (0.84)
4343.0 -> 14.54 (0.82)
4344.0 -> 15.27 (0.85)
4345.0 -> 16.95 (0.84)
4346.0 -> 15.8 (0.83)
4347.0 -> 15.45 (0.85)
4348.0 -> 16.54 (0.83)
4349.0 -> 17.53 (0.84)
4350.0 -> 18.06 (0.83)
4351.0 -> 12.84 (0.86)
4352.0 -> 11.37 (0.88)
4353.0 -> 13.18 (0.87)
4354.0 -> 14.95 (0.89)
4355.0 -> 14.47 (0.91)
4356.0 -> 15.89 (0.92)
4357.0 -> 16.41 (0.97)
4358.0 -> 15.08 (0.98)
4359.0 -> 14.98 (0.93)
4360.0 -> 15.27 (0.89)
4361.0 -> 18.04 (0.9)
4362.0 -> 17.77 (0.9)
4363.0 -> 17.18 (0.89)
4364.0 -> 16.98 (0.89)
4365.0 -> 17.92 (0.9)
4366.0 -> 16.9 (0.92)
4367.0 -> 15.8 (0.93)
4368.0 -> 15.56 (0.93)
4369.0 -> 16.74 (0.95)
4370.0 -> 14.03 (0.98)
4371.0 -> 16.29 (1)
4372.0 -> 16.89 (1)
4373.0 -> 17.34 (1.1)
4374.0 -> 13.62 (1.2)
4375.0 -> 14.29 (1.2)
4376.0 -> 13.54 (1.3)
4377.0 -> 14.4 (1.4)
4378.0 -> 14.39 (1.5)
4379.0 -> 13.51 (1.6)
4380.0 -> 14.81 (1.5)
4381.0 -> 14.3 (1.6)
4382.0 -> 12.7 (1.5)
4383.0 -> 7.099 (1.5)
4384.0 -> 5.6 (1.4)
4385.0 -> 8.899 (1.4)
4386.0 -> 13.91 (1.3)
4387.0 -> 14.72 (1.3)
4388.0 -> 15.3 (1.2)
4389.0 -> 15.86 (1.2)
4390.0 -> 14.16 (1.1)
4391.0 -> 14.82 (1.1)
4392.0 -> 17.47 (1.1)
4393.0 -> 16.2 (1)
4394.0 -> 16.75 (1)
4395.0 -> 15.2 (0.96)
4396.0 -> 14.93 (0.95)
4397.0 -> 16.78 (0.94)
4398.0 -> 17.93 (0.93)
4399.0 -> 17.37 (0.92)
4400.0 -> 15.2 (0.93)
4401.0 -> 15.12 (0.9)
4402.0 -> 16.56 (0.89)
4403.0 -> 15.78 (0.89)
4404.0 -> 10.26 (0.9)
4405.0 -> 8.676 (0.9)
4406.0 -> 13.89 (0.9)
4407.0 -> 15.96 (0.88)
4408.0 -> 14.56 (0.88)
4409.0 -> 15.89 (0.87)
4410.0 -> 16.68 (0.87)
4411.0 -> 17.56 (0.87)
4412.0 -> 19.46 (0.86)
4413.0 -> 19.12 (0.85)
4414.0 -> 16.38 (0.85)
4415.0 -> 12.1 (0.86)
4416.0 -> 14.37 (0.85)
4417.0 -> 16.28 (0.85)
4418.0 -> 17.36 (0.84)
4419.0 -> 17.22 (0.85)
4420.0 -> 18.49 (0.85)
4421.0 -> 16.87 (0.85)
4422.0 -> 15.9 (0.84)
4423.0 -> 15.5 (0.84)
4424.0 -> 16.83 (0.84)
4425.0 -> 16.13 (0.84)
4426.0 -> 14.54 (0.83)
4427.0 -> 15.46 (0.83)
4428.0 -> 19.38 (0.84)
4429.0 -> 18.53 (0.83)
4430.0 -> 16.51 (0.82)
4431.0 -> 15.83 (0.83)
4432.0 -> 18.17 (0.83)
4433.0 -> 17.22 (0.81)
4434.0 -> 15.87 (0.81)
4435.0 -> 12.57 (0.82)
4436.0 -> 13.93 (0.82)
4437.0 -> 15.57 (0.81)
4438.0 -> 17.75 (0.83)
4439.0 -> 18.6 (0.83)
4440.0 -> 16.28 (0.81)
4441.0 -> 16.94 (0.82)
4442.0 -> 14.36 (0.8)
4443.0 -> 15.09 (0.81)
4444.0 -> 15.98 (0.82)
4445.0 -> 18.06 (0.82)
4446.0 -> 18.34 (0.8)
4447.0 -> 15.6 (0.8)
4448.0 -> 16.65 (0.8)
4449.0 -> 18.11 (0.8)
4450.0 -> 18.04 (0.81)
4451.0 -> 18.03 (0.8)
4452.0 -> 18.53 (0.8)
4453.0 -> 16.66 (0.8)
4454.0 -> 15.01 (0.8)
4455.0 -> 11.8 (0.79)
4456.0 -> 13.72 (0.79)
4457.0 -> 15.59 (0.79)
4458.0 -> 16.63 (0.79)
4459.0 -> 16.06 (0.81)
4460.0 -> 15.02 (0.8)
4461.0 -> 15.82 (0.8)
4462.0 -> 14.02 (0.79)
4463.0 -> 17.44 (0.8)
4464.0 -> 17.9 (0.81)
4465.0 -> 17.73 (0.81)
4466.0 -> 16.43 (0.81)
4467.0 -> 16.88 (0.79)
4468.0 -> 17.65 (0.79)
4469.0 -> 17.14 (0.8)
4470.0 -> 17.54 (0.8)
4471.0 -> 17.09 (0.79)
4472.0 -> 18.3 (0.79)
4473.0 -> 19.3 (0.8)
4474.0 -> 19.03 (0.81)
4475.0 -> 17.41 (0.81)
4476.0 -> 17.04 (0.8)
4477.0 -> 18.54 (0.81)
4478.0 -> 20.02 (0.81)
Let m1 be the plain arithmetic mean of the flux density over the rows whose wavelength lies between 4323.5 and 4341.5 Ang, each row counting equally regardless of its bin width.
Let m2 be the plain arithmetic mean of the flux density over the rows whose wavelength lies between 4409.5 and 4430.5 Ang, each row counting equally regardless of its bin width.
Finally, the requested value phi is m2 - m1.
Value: 2.7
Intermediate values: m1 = 14.0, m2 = 16.7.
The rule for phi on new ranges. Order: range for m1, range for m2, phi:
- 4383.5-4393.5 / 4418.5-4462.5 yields 2.6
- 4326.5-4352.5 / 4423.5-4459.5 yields 1.3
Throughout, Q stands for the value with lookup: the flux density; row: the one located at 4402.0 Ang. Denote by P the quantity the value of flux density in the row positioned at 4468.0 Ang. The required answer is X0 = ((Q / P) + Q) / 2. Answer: 8.75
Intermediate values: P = 17.65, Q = 16.56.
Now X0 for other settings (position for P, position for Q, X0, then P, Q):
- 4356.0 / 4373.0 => 9.22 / 15.89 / 17.34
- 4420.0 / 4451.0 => 9.50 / 18.49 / 18.03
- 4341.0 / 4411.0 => 9.49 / 12.38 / 17.56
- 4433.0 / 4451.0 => 9.54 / 17.22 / 18.03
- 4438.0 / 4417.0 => 8.60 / 17.75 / 16.28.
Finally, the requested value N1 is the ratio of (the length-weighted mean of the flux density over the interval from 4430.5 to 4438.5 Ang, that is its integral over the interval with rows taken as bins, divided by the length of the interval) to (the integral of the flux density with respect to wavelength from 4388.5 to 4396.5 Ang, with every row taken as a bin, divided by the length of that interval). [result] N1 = 1.01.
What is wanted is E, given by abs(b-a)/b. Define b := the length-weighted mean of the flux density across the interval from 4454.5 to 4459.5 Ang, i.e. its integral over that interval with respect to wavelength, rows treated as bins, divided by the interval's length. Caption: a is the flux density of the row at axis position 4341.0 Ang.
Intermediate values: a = 12.38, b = 14.8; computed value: 0.16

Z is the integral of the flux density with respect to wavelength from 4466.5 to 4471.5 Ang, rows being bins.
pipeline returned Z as 86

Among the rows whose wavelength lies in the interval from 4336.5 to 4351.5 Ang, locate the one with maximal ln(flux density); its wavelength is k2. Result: 4350.0 Ang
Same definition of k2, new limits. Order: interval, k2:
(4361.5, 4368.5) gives 4365.0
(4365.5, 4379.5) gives 4373.0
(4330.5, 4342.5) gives 4333.0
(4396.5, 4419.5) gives 4412.0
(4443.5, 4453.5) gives 4452.0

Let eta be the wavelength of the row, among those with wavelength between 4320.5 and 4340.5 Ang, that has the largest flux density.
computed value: 4333.0 Ang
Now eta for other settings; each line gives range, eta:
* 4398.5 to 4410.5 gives 4399.0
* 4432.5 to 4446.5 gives 4439.0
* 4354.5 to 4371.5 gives 4361.0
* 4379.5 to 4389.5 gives 4389.0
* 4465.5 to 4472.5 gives 4472.0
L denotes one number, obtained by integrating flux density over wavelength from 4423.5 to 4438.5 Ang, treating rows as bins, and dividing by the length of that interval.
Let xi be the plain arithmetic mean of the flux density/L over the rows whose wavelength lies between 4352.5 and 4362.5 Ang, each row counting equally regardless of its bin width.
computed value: 0.96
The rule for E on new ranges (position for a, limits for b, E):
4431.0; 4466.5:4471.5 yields 0.08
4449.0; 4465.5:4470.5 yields 0.06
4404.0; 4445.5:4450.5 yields 0.41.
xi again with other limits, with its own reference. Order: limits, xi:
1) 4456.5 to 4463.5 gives 0.97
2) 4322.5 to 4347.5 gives 0.88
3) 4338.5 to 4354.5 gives 0.90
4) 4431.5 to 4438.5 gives 0.97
